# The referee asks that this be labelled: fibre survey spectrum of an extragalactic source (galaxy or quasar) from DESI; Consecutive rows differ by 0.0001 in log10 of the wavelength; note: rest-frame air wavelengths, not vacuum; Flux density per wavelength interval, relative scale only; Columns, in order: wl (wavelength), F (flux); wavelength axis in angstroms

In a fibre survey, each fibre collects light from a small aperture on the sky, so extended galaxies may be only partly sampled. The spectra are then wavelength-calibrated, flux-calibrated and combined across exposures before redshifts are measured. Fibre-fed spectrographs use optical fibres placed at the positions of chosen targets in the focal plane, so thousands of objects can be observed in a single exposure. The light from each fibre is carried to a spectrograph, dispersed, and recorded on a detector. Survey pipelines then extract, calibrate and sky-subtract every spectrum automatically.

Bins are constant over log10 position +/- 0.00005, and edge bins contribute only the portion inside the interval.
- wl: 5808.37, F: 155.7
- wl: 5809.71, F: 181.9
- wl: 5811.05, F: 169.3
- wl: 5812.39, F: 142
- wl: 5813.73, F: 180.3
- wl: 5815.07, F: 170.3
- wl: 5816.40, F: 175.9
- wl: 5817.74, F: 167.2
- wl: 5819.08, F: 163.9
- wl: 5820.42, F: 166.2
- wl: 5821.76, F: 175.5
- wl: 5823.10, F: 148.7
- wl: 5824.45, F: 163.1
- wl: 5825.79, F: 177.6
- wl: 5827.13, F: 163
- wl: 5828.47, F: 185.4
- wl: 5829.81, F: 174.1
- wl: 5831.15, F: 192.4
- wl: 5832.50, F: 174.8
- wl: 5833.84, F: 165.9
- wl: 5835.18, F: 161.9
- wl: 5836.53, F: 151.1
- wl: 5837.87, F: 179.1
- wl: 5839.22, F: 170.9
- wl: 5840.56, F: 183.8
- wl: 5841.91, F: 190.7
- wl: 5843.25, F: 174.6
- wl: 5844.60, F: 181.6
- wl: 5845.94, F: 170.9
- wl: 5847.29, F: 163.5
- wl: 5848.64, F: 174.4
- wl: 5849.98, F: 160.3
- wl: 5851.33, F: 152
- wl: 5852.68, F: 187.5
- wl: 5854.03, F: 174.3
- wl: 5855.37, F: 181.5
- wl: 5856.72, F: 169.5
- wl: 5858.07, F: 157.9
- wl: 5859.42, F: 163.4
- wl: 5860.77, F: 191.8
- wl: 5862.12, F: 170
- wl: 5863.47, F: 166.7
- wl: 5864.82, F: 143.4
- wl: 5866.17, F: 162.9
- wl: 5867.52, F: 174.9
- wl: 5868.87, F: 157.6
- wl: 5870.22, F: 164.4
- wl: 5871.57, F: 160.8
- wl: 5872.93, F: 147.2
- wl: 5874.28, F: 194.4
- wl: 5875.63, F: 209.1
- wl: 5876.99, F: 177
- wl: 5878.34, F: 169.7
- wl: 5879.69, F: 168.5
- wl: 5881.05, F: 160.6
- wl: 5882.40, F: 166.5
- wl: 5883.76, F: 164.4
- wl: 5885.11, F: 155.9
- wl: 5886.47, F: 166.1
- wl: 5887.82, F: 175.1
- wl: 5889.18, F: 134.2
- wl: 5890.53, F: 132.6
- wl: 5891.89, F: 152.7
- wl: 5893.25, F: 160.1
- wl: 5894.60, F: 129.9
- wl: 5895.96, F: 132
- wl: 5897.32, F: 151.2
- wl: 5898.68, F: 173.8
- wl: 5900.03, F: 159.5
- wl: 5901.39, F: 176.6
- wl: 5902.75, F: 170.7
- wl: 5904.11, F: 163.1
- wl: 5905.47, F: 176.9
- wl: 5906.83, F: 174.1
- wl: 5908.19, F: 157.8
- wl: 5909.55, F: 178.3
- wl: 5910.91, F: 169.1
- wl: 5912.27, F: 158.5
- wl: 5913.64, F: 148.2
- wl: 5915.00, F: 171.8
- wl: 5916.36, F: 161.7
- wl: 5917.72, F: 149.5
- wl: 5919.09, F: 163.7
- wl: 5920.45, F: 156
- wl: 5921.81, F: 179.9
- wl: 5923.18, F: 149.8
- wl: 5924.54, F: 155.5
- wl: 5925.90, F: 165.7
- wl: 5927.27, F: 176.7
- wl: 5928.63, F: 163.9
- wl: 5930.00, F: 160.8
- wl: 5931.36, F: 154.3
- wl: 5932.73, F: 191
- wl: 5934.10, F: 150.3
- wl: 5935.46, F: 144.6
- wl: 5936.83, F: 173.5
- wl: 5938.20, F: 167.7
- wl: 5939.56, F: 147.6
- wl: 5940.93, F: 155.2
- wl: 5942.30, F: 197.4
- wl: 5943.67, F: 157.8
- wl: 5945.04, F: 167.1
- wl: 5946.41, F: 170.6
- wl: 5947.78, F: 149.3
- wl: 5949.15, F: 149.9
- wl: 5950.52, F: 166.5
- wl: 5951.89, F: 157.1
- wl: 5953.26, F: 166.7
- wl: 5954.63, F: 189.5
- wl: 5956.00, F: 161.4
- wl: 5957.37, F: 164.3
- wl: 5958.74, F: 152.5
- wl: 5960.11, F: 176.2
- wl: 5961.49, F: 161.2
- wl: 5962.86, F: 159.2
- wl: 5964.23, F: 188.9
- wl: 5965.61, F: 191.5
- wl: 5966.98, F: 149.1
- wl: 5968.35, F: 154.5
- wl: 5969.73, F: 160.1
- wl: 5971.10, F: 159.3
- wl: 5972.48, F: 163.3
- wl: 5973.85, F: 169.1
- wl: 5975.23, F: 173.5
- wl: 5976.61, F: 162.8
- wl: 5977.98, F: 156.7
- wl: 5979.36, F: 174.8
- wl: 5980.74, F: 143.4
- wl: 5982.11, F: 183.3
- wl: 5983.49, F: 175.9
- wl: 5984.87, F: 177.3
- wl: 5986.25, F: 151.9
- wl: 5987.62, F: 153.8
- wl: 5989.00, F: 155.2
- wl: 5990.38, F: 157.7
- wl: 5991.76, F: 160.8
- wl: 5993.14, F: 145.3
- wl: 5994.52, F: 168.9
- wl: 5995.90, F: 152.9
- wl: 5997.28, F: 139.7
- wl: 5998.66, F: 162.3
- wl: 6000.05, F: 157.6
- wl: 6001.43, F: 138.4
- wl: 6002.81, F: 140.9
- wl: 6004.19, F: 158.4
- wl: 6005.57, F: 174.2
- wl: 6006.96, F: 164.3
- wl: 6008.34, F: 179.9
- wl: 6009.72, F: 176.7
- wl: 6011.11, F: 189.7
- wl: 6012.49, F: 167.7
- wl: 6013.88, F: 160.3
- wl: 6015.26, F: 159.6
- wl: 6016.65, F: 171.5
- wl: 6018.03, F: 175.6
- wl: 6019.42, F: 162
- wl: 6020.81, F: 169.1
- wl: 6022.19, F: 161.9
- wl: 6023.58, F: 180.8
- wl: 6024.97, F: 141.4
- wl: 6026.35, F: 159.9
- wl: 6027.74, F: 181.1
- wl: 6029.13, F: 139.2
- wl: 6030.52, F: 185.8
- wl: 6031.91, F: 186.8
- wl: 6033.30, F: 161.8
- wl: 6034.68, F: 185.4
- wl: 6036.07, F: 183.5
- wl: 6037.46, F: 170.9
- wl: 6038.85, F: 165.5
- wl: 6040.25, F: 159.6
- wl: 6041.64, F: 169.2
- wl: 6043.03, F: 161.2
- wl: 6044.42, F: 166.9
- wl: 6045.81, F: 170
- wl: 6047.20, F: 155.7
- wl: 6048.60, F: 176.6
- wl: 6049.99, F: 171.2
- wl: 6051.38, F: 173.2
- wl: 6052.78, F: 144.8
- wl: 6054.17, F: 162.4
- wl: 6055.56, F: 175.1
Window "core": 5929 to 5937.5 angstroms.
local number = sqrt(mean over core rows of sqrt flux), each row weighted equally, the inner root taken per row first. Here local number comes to 3.57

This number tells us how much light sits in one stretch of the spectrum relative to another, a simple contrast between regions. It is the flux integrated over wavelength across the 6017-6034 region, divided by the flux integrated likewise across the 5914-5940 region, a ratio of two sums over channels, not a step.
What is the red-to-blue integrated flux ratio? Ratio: 0.7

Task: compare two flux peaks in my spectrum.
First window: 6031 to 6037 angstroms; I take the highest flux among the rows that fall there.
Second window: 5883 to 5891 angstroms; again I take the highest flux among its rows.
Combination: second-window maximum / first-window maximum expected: 0.94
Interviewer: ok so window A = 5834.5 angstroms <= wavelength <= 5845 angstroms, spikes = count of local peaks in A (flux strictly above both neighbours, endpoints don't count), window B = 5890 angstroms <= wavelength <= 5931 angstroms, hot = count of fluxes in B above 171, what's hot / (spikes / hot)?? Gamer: 32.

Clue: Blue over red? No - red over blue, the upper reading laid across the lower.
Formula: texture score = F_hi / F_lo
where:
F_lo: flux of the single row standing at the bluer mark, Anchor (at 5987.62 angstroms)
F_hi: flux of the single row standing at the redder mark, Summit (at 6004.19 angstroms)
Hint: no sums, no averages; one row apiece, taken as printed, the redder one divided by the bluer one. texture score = 1.03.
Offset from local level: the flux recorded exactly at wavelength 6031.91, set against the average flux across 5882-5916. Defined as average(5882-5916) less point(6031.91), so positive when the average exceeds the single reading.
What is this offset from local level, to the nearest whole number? -27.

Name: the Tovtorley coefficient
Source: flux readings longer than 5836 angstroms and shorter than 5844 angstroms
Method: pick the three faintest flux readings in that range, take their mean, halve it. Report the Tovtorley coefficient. 83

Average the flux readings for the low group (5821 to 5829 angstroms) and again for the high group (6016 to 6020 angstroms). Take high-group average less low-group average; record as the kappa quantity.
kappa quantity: 1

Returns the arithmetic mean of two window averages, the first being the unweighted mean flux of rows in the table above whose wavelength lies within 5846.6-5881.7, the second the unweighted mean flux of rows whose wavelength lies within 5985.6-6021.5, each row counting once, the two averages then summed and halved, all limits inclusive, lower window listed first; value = 165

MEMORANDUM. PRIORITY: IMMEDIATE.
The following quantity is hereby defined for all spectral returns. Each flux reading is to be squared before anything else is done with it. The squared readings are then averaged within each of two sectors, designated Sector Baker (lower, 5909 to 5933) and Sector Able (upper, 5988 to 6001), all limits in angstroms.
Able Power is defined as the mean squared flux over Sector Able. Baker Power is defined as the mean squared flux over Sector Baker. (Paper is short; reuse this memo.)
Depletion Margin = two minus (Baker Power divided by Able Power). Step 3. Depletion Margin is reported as 0.89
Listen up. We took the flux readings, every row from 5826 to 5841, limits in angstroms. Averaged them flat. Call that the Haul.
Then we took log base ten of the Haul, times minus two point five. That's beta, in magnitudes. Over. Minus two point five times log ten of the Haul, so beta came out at -5.595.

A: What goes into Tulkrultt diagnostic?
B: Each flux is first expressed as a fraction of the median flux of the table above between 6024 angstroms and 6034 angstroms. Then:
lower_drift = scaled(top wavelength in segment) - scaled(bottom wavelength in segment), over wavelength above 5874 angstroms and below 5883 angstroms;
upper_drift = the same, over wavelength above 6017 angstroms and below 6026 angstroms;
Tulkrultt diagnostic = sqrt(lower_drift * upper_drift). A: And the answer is 0.19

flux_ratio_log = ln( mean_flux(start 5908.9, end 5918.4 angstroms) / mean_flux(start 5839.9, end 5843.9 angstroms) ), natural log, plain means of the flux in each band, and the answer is -0.12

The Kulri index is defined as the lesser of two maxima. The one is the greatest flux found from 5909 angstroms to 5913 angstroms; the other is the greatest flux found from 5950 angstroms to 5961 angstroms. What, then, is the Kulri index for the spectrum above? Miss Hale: 178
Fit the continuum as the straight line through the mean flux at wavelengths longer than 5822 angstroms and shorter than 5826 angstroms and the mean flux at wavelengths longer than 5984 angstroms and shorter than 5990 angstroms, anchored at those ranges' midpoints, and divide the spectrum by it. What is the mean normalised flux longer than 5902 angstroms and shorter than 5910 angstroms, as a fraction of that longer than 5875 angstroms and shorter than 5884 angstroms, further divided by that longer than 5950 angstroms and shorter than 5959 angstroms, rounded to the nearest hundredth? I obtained 0.95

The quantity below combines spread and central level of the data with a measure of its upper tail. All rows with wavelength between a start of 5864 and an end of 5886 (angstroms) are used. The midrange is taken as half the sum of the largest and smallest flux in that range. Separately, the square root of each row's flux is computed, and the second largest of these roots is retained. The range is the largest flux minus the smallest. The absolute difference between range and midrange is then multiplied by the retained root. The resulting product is 1541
